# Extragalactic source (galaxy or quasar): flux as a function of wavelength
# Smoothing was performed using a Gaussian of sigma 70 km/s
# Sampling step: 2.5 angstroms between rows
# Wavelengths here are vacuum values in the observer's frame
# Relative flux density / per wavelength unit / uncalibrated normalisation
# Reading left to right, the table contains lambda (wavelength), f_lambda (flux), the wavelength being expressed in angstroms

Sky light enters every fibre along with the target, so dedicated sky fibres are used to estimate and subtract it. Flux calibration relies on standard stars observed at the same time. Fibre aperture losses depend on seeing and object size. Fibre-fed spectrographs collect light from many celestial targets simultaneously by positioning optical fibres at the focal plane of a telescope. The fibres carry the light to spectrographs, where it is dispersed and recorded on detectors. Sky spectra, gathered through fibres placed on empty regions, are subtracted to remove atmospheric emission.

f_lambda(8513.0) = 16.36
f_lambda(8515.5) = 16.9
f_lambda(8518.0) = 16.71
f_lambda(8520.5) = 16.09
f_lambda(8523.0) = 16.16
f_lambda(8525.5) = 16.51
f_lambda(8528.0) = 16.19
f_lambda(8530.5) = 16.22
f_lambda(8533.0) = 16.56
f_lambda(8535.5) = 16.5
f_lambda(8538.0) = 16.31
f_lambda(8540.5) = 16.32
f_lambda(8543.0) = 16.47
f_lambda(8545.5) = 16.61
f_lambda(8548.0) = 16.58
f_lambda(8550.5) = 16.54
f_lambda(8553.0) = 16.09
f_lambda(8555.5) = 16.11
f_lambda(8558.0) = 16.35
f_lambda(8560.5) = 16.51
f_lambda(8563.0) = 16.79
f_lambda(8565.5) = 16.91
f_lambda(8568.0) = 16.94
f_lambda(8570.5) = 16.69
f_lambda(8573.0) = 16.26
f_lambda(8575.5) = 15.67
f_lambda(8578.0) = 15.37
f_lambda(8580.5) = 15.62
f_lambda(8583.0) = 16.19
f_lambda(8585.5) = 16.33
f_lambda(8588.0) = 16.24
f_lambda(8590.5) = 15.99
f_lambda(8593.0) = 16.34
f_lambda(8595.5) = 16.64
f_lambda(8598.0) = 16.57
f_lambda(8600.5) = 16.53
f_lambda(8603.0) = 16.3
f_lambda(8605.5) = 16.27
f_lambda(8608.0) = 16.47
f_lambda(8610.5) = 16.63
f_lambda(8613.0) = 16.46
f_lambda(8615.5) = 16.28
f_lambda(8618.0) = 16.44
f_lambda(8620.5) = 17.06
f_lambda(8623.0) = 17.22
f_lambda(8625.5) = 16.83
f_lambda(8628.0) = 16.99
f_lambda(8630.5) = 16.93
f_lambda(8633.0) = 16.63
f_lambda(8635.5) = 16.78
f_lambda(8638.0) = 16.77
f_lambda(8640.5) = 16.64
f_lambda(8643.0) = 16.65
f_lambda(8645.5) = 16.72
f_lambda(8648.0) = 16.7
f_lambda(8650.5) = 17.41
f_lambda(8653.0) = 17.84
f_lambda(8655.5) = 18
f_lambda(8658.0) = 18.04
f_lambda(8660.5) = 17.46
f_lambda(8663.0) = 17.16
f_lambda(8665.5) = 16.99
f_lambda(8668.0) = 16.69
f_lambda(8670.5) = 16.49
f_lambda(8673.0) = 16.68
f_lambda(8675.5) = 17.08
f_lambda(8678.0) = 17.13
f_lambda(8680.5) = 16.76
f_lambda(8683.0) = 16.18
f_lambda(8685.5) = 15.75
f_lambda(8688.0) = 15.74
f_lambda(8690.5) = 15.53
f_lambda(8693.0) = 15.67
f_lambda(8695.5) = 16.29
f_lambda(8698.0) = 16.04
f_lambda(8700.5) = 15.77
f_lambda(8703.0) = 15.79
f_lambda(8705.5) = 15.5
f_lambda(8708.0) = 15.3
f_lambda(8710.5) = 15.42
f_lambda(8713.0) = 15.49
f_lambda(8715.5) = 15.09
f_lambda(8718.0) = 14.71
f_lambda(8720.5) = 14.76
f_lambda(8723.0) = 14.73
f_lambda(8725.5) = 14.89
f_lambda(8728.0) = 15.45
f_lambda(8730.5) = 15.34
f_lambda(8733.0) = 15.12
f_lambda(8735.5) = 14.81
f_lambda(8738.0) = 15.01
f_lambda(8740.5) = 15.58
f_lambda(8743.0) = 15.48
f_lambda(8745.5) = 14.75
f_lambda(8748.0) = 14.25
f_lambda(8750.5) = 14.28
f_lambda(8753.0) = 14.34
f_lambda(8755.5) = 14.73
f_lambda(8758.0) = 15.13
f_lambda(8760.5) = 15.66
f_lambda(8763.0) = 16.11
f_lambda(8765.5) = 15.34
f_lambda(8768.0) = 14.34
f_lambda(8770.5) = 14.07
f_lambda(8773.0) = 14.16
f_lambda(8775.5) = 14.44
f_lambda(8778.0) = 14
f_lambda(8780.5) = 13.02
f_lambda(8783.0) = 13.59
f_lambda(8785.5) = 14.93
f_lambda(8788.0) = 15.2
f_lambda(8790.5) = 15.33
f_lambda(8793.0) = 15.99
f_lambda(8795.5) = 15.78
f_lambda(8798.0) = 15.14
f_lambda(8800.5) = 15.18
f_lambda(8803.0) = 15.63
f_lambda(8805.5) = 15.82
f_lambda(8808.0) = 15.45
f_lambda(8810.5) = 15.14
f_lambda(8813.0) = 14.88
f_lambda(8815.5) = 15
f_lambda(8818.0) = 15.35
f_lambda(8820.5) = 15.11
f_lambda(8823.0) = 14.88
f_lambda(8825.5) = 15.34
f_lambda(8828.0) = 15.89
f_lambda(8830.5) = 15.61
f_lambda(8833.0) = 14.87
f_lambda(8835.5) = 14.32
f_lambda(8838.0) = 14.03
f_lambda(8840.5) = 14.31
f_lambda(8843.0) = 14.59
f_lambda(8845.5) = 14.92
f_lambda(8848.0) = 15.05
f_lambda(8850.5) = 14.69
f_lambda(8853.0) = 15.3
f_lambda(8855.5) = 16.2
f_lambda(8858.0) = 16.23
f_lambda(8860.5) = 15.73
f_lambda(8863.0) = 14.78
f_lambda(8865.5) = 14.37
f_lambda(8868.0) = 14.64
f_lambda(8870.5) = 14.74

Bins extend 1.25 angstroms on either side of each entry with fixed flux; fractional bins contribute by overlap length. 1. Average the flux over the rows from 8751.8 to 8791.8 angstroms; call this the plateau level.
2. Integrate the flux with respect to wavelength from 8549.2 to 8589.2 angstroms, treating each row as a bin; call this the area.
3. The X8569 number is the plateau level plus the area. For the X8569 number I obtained 666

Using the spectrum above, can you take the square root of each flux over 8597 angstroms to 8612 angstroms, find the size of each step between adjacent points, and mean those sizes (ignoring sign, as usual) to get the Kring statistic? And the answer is 0.0163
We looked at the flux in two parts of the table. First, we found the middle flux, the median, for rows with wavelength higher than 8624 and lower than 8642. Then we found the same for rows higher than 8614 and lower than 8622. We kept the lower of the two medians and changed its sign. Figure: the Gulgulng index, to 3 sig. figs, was -16.4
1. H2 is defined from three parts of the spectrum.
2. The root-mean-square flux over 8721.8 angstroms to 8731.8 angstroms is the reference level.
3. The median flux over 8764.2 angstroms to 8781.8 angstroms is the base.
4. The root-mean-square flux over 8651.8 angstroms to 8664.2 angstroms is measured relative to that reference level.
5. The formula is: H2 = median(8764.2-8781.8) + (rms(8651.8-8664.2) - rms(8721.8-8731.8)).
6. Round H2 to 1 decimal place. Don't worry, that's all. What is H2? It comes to 16.8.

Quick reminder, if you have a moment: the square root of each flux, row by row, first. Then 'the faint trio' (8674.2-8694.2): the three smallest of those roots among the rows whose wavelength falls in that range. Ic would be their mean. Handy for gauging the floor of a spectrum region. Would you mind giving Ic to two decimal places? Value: 3.96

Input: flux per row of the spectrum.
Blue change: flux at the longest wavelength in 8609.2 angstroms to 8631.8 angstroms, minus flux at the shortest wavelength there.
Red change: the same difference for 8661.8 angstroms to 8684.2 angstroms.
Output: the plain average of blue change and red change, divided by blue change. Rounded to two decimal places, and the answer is -1.13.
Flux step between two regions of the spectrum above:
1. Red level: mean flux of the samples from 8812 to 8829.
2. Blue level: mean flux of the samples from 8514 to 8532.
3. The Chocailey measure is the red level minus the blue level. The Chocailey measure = -1.2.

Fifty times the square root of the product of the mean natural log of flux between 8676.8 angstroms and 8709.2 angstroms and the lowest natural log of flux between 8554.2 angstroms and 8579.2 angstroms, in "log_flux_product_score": 137.5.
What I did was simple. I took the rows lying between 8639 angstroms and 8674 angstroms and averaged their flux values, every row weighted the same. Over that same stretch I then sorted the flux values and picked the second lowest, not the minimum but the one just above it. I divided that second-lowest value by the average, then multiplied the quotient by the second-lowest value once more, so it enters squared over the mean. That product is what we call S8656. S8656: 16.2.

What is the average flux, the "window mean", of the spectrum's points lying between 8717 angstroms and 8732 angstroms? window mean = 15.0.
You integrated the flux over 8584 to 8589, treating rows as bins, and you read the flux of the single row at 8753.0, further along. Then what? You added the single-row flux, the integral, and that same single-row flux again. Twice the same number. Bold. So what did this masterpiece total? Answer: 110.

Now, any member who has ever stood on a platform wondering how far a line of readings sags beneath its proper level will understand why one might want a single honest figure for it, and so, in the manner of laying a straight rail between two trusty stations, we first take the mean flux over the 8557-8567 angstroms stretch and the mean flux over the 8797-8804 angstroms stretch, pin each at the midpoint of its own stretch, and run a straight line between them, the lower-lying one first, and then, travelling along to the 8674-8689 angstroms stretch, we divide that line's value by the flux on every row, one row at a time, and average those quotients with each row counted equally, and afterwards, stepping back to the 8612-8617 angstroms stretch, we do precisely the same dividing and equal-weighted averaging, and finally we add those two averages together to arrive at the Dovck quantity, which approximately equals 1.97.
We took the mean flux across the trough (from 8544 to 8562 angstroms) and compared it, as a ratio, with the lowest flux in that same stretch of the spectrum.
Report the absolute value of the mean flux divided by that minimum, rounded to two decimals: 1.02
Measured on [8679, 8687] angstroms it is 1.03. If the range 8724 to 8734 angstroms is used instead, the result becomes 1.02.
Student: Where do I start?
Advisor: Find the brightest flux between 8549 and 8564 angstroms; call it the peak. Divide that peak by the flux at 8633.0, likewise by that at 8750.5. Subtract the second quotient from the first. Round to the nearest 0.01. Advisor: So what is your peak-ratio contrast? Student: -0.17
